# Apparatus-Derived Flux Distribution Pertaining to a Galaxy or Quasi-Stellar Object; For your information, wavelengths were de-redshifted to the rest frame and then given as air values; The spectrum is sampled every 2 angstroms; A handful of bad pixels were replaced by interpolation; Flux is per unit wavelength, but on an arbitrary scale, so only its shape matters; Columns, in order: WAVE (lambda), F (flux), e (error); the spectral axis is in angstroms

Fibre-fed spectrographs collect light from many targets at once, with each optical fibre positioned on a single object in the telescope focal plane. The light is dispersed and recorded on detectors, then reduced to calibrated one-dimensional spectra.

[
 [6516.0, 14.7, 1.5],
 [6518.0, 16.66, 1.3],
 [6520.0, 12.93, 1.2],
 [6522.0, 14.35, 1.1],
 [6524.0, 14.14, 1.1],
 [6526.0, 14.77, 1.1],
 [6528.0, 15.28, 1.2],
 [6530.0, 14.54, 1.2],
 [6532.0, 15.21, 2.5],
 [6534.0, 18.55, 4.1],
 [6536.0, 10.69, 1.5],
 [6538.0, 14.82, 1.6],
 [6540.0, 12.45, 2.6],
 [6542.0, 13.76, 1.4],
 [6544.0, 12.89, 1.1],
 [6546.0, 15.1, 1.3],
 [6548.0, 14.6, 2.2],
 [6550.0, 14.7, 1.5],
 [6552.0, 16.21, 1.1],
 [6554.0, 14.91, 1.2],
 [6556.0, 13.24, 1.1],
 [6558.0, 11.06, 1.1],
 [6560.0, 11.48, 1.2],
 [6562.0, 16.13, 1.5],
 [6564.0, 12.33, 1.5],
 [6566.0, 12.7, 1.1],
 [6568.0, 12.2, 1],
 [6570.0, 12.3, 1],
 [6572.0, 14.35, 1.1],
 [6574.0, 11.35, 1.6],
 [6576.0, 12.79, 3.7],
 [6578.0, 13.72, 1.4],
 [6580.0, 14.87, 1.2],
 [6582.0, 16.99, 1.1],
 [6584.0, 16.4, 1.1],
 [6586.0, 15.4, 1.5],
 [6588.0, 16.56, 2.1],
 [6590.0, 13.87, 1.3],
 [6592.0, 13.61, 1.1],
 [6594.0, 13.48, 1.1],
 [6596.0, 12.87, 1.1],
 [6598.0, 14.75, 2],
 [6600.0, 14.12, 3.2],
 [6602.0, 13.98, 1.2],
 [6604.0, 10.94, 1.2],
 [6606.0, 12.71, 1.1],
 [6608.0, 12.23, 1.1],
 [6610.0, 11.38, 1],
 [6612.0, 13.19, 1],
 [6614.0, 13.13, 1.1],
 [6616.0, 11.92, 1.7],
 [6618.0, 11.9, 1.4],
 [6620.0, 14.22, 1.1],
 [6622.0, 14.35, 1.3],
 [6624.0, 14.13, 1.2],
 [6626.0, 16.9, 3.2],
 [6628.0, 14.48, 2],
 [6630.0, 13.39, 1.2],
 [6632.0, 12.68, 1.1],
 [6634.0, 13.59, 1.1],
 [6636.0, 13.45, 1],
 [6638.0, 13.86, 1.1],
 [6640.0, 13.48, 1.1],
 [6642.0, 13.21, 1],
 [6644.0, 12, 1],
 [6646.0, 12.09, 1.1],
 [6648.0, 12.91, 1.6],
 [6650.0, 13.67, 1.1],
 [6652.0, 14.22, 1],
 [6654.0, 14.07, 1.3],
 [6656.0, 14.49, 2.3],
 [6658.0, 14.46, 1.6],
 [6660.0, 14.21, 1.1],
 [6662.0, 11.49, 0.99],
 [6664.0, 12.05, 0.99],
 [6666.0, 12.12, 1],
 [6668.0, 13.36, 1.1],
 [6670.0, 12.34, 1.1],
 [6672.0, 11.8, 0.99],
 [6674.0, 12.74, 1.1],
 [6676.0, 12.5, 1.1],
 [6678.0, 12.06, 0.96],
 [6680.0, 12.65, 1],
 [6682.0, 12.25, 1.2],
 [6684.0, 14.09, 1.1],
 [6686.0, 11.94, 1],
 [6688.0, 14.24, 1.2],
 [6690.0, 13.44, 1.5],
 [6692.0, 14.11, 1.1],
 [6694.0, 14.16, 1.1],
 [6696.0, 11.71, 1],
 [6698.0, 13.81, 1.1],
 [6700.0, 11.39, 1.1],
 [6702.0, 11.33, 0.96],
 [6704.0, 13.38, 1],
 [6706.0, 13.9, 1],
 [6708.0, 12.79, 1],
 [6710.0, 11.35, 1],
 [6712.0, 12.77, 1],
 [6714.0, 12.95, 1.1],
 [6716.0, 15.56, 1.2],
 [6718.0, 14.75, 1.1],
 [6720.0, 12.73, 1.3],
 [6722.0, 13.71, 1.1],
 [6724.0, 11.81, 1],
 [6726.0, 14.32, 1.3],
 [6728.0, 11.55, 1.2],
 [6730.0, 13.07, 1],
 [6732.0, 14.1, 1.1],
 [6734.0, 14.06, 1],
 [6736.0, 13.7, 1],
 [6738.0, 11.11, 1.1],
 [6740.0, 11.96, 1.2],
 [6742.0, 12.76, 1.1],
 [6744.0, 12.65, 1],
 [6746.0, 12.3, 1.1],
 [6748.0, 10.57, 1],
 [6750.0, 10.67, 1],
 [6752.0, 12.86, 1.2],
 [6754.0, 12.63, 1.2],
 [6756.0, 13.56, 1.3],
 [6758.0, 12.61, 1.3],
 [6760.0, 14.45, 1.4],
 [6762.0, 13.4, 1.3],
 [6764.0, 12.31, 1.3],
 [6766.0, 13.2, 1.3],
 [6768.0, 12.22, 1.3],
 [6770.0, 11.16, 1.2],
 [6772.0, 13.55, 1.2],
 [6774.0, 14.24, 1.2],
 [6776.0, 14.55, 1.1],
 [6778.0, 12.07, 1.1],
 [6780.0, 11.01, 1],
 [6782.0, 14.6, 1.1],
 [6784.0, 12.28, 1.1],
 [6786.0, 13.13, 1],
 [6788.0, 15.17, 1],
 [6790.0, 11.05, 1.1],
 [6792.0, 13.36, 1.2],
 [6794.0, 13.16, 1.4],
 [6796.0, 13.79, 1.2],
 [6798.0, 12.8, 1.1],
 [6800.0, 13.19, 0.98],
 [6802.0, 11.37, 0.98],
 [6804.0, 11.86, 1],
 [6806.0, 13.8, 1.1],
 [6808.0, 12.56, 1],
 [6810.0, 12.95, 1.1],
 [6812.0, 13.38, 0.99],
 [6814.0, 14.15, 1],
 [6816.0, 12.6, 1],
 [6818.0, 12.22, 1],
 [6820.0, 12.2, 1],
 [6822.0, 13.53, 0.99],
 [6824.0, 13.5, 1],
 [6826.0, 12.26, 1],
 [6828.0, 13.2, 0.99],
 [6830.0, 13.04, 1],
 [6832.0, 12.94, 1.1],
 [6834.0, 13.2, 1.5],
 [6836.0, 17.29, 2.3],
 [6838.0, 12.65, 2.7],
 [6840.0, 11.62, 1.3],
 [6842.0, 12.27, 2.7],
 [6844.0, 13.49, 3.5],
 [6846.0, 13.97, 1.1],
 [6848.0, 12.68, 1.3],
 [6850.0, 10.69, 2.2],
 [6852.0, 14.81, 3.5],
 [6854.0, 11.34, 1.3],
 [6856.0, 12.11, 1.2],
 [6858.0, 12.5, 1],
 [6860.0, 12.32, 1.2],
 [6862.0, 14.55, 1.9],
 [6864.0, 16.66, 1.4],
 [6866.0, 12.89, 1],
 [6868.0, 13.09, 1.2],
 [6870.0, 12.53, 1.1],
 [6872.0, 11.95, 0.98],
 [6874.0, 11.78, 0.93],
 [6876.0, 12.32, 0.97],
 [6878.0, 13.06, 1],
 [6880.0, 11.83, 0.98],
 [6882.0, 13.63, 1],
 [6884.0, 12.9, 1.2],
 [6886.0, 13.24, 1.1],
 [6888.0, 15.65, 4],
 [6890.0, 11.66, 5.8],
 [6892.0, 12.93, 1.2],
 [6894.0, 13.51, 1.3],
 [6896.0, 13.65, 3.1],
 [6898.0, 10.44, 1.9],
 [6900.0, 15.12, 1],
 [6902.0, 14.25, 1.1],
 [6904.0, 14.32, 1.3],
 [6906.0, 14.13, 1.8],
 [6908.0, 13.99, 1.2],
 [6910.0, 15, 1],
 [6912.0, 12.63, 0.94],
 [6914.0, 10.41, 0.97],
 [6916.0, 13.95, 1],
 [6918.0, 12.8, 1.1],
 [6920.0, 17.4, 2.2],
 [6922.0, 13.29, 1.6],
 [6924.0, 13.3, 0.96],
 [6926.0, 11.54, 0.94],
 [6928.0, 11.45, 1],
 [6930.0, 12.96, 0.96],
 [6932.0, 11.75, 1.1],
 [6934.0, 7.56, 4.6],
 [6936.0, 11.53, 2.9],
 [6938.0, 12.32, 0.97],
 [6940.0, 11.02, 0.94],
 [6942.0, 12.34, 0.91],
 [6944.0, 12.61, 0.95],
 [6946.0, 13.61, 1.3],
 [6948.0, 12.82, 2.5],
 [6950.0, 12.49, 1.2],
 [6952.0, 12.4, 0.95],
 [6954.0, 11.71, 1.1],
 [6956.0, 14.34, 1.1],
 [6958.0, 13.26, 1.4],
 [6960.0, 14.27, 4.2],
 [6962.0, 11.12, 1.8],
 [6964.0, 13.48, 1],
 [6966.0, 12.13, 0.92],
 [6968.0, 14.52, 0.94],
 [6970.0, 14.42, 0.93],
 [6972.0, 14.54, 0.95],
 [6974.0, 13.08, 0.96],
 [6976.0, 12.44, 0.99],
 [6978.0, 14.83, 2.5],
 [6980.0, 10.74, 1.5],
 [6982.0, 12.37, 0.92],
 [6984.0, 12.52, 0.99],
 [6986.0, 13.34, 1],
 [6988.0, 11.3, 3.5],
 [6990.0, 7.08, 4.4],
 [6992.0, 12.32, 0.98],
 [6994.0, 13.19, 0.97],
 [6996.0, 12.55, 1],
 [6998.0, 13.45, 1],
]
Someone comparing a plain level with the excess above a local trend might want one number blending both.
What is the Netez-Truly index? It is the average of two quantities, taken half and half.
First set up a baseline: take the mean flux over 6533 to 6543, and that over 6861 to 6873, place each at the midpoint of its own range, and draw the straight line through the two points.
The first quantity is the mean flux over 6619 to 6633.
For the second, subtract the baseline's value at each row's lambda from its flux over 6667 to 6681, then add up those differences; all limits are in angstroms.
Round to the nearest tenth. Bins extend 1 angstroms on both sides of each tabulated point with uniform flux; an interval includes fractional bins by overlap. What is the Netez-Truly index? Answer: 2.3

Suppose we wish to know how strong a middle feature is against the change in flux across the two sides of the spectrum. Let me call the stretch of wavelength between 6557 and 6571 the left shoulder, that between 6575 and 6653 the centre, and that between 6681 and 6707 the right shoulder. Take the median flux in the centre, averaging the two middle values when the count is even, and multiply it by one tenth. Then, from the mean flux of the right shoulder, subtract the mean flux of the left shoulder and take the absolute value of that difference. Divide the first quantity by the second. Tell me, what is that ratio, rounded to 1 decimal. 3.0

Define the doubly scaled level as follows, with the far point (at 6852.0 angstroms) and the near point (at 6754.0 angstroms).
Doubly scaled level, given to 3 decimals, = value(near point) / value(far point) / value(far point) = 0.058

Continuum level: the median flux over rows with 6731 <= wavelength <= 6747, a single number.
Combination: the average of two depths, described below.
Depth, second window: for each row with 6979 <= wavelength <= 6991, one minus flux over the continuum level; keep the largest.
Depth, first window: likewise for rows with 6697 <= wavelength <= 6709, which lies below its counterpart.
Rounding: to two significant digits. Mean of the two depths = 0.28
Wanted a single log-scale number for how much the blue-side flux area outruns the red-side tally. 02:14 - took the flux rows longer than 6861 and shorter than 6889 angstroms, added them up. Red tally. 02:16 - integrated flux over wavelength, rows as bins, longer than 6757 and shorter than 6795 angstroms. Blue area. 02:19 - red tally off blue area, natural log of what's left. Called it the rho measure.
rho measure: 5.73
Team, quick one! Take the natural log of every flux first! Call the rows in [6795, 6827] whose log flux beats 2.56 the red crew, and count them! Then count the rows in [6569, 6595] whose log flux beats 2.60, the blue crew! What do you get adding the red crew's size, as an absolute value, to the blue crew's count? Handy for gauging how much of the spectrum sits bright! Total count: 18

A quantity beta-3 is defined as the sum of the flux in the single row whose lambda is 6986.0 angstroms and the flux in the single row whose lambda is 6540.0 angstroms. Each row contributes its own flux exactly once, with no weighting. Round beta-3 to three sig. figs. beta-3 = 25.8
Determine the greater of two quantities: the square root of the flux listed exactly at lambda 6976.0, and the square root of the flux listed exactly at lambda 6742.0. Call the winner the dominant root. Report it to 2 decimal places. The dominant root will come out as 3.57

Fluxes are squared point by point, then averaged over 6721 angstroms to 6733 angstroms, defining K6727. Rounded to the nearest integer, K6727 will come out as 173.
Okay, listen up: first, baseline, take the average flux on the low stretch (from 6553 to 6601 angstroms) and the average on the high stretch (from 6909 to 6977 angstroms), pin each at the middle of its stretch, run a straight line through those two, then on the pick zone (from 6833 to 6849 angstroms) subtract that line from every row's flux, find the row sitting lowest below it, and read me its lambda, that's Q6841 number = 6840.0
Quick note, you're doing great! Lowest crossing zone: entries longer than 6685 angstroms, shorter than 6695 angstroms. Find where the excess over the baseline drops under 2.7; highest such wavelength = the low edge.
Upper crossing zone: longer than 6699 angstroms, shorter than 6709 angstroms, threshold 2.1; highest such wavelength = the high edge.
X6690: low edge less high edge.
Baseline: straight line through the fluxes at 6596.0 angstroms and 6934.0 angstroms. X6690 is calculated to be -18 angstroms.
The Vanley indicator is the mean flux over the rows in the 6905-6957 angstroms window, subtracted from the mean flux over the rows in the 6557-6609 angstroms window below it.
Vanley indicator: 0.92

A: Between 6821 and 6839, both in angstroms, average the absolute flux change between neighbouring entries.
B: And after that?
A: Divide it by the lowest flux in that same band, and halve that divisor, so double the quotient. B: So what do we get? 0.234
